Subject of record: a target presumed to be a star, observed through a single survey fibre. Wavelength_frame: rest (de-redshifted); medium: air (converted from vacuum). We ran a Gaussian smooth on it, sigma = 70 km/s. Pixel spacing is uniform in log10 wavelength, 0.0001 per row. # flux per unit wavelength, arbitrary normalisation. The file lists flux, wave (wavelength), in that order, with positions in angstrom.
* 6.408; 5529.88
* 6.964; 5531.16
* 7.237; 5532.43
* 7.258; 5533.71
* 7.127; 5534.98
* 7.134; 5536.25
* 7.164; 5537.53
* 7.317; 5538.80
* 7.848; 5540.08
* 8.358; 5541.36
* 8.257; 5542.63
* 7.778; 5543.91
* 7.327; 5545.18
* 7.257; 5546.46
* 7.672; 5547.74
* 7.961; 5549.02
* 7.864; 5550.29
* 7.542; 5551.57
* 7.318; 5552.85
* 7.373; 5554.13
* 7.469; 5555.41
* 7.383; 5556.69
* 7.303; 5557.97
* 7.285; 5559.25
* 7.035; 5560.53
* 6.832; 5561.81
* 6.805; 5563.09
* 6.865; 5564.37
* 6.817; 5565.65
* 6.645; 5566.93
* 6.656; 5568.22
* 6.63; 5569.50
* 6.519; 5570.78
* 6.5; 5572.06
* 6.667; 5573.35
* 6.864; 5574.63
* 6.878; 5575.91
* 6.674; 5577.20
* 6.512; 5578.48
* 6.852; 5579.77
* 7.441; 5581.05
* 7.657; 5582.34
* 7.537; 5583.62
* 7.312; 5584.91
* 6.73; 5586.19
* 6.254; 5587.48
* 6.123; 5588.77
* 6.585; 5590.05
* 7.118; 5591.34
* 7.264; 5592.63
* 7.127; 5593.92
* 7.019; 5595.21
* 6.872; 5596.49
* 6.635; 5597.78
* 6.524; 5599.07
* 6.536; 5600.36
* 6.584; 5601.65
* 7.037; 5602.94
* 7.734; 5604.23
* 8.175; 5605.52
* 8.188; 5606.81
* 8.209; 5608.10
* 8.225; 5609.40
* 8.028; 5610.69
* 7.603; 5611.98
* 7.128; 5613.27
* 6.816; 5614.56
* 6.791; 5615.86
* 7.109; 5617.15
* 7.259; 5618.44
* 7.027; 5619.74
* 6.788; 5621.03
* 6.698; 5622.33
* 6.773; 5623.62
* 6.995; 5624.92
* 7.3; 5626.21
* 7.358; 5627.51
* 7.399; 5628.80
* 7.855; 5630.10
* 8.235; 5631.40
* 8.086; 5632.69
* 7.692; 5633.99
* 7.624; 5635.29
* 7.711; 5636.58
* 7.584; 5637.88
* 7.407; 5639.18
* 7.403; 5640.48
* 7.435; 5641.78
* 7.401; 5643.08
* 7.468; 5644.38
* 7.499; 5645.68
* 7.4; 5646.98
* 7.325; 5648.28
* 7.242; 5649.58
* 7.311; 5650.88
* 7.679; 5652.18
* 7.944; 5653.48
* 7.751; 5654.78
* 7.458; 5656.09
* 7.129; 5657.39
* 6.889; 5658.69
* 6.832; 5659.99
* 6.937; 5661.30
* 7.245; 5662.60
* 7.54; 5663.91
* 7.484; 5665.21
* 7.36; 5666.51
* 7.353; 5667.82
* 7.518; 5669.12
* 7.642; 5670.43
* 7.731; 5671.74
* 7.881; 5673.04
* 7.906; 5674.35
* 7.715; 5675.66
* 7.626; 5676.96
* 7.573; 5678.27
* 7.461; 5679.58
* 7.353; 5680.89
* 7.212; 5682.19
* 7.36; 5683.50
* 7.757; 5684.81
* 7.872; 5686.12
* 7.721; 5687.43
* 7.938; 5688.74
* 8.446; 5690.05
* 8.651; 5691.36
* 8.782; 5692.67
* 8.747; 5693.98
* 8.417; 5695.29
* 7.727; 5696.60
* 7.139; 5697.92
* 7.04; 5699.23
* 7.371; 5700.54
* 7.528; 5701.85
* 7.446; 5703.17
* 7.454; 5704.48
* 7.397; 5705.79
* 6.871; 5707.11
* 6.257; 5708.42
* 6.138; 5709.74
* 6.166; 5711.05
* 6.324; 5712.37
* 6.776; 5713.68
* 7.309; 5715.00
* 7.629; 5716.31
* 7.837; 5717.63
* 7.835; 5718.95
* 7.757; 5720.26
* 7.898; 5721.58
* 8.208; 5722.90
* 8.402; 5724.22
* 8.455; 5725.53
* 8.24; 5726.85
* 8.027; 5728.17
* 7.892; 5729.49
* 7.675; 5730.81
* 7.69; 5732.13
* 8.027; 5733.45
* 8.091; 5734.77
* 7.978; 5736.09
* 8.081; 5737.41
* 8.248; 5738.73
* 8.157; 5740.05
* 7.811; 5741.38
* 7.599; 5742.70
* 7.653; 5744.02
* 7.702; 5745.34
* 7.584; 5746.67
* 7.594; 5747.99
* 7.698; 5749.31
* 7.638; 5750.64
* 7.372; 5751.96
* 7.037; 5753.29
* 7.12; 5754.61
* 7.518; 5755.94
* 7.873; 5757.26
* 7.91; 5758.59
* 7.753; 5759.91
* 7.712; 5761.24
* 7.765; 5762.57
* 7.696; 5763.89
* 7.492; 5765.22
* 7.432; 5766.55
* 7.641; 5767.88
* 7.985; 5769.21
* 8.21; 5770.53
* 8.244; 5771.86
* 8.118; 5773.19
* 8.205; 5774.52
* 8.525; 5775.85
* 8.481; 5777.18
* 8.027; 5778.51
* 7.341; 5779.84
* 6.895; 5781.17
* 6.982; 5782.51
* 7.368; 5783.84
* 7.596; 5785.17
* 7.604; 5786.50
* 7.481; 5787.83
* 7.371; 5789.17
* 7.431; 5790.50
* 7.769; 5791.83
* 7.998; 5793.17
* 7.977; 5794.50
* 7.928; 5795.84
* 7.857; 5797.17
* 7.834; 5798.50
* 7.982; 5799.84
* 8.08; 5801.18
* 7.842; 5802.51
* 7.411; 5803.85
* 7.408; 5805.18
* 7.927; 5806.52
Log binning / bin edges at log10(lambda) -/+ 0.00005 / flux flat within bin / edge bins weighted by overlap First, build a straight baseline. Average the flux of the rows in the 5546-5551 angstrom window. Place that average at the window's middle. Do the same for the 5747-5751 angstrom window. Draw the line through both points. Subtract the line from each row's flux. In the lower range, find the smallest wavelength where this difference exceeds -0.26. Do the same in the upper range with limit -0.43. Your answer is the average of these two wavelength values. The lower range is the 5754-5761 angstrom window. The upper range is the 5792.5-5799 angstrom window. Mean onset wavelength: 5774.6 angstrom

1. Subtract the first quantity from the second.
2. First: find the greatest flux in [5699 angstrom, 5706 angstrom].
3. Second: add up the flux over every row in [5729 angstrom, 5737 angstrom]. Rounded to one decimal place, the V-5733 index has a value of 39.8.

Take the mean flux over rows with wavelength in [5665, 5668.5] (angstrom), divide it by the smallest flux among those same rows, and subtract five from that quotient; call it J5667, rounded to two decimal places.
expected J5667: -3.99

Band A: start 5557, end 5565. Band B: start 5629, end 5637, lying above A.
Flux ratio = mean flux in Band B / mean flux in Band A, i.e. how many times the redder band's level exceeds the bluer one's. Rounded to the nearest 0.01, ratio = 1.12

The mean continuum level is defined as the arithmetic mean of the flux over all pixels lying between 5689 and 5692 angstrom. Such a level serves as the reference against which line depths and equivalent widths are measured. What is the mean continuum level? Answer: 8.5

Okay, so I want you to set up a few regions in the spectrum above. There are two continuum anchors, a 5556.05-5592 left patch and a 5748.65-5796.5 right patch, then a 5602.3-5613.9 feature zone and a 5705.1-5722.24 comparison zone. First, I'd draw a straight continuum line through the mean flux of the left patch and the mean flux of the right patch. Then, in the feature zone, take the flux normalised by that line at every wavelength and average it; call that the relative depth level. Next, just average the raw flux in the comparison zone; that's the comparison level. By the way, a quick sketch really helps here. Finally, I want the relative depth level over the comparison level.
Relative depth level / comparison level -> 0.157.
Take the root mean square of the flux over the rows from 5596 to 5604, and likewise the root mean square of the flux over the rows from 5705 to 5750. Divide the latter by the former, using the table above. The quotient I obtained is 1.14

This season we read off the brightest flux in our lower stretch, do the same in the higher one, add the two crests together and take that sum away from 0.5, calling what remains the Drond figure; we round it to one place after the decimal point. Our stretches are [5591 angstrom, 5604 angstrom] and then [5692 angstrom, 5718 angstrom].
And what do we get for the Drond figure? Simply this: -15.5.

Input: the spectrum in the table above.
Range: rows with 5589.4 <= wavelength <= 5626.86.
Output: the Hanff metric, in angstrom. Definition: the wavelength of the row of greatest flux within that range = 5609.40 angstrom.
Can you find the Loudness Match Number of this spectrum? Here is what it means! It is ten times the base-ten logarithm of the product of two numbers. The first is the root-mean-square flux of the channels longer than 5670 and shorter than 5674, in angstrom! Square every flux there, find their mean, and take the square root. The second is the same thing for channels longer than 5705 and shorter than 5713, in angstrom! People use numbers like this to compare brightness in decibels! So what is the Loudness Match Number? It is 17.1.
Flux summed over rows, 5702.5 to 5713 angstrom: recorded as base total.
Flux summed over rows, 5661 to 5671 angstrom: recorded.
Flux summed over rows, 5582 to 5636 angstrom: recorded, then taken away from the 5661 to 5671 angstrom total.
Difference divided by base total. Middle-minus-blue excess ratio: -4.5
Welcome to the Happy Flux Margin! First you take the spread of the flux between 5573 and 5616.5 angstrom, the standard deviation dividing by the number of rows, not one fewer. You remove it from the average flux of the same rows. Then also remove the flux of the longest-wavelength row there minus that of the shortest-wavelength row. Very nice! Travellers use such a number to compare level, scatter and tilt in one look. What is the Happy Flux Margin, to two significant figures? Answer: 6.4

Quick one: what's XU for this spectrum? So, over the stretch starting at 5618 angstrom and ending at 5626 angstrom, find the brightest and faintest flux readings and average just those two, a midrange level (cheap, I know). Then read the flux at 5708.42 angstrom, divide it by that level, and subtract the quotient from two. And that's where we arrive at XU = 1.10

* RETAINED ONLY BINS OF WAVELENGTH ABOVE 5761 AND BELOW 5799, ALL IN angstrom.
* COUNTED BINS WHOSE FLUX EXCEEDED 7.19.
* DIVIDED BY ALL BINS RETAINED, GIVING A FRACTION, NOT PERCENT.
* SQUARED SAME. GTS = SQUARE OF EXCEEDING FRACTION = 0.87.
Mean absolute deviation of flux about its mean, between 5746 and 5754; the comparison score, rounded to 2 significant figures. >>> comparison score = 0.19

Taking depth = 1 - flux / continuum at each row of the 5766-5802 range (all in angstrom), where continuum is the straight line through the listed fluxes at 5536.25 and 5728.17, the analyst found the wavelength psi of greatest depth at 5781.17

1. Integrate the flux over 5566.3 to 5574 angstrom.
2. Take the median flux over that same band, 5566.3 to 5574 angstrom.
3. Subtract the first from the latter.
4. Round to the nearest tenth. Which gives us -44.2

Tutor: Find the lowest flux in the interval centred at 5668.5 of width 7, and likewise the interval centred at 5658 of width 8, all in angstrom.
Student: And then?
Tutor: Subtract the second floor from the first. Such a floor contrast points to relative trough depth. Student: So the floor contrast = 0.52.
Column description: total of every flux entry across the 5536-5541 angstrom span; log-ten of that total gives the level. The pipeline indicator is 1.47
